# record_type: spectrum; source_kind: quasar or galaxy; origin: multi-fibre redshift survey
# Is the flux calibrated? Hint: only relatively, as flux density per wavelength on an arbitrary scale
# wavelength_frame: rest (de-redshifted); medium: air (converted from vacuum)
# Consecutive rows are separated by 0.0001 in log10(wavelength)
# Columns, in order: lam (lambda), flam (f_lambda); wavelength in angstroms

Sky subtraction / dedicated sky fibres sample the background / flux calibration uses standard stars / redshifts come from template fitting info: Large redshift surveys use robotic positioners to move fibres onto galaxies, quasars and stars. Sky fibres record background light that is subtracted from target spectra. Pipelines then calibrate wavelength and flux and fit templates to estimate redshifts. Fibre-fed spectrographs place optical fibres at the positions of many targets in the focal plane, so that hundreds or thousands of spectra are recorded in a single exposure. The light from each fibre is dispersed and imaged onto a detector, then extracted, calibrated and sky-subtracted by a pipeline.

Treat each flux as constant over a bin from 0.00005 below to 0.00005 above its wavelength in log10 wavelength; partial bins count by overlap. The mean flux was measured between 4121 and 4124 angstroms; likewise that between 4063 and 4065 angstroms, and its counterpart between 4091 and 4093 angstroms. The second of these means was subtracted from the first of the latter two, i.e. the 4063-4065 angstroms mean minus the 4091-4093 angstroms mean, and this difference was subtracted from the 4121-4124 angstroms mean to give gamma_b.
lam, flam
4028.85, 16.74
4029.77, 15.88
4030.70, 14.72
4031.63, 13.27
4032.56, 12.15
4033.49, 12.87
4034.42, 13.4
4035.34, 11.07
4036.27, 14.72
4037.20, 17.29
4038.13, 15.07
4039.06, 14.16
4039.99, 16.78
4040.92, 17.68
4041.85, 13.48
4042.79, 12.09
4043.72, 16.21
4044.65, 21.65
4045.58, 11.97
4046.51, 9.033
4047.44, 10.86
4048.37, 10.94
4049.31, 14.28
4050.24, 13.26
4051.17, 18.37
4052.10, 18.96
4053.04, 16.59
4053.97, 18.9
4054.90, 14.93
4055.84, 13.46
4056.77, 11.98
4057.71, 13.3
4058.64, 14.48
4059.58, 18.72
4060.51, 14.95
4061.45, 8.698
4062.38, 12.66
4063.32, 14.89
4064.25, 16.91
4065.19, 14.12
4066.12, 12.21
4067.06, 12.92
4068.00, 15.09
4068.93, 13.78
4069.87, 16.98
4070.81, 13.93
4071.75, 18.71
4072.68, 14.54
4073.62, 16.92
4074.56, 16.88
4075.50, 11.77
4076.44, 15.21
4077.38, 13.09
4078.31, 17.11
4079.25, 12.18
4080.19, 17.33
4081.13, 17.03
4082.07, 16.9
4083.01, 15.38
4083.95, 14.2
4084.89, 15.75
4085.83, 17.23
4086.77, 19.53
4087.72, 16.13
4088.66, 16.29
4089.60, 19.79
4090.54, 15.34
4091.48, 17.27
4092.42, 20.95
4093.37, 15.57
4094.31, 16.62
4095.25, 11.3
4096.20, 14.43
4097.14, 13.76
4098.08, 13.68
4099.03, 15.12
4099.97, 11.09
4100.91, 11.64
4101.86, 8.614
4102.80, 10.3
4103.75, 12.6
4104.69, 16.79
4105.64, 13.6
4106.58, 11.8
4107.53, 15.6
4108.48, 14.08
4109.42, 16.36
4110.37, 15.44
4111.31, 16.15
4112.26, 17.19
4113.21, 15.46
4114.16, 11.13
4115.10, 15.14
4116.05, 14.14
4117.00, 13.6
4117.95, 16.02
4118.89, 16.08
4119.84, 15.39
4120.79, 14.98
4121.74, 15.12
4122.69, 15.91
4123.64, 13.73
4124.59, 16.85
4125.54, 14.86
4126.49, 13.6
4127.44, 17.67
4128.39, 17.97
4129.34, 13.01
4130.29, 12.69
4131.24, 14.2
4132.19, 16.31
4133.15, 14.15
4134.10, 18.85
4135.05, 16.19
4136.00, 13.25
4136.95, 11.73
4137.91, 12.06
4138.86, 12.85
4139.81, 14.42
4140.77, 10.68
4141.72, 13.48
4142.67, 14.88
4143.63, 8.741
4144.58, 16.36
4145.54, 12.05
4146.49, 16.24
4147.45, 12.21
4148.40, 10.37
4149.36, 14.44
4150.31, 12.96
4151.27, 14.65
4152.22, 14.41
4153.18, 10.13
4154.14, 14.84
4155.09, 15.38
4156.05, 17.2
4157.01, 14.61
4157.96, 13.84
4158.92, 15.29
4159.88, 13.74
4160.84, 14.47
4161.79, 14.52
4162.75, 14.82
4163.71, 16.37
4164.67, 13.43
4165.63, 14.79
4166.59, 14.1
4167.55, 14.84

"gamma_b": 18.1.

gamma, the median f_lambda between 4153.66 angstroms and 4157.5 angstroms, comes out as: 15.1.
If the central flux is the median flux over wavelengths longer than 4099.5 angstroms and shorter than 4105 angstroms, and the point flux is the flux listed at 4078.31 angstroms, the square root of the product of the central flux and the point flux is 13.9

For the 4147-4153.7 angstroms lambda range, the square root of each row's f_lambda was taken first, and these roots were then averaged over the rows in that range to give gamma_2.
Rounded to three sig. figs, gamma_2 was 3.56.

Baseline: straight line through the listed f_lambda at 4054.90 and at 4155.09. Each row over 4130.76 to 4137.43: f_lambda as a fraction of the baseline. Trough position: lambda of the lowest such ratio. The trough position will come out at 4136.95 angstroms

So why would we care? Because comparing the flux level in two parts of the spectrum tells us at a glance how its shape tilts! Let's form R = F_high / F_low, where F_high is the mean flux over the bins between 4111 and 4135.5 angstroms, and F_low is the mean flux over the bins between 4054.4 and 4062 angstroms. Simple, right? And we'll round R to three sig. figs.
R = 1.10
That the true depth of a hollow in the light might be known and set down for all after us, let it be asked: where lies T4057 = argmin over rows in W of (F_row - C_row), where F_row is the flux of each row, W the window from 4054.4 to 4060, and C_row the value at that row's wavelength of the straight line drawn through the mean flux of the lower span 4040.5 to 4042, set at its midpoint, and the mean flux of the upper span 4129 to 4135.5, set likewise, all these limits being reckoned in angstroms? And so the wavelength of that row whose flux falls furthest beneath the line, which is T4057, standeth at 4056.77 angstroms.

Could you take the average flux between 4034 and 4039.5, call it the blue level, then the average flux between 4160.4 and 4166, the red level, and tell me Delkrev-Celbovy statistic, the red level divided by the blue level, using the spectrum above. 1.03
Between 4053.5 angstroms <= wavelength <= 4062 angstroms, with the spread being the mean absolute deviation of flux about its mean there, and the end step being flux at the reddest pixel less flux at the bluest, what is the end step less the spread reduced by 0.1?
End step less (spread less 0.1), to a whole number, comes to -12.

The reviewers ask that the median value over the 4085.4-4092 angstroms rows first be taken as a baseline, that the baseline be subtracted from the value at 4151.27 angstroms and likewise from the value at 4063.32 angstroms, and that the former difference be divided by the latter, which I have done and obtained 1.1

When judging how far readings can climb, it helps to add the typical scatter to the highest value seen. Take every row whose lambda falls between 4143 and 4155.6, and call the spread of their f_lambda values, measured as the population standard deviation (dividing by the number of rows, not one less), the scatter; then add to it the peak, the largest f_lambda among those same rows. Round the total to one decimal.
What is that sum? 18.7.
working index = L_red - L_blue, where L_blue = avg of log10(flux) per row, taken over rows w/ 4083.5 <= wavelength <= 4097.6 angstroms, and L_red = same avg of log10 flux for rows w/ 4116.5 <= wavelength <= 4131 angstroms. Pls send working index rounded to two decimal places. -0.03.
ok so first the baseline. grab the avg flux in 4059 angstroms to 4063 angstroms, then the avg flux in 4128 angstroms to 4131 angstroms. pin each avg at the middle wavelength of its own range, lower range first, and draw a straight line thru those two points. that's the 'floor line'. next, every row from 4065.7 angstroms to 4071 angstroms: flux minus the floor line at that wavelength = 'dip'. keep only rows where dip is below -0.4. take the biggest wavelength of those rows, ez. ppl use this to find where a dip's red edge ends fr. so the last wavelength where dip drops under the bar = 4067.06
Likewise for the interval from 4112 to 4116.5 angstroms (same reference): 4114.16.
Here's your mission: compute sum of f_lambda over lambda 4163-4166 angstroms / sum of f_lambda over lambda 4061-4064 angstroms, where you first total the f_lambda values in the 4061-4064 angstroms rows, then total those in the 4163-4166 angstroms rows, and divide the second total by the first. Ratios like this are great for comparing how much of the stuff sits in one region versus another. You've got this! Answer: 1.23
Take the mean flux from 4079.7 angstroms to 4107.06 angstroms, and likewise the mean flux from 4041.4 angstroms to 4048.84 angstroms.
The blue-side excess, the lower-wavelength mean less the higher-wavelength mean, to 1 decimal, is -1.8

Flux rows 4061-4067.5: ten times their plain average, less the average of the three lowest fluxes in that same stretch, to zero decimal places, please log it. 121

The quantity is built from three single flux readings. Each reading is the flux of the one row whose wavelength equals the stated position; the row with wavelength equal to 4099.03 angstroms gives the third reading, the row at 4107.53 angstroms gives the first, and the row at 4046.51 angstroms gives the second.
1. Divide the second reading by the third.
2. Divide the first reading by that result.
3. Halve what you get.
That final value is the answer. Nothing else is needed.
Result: 13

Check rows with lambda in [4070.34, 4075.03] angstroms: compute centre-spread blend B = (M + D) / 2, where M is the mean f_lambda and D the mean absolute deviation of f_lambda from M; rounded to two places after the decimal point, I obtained 8.88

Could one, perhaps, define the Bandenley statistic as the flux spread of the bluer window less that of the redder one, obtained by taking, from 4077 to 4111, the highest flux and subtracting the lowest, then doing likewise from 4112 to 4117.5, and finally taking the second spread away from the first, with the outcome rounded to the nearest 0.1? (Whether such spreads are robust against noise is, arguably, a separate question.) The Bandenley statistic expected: 6.3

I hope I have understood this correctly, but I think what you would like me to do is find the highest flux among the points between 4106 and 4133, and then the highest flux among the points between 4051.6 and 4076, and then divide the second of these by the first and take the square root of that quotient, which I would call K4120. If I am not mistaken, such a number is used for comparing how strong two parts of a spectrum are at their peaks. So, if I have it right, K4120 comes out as 1.03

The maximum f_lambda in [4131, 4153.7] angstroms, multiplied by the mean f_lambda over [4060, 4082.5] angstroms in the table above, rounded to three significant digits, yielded 279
